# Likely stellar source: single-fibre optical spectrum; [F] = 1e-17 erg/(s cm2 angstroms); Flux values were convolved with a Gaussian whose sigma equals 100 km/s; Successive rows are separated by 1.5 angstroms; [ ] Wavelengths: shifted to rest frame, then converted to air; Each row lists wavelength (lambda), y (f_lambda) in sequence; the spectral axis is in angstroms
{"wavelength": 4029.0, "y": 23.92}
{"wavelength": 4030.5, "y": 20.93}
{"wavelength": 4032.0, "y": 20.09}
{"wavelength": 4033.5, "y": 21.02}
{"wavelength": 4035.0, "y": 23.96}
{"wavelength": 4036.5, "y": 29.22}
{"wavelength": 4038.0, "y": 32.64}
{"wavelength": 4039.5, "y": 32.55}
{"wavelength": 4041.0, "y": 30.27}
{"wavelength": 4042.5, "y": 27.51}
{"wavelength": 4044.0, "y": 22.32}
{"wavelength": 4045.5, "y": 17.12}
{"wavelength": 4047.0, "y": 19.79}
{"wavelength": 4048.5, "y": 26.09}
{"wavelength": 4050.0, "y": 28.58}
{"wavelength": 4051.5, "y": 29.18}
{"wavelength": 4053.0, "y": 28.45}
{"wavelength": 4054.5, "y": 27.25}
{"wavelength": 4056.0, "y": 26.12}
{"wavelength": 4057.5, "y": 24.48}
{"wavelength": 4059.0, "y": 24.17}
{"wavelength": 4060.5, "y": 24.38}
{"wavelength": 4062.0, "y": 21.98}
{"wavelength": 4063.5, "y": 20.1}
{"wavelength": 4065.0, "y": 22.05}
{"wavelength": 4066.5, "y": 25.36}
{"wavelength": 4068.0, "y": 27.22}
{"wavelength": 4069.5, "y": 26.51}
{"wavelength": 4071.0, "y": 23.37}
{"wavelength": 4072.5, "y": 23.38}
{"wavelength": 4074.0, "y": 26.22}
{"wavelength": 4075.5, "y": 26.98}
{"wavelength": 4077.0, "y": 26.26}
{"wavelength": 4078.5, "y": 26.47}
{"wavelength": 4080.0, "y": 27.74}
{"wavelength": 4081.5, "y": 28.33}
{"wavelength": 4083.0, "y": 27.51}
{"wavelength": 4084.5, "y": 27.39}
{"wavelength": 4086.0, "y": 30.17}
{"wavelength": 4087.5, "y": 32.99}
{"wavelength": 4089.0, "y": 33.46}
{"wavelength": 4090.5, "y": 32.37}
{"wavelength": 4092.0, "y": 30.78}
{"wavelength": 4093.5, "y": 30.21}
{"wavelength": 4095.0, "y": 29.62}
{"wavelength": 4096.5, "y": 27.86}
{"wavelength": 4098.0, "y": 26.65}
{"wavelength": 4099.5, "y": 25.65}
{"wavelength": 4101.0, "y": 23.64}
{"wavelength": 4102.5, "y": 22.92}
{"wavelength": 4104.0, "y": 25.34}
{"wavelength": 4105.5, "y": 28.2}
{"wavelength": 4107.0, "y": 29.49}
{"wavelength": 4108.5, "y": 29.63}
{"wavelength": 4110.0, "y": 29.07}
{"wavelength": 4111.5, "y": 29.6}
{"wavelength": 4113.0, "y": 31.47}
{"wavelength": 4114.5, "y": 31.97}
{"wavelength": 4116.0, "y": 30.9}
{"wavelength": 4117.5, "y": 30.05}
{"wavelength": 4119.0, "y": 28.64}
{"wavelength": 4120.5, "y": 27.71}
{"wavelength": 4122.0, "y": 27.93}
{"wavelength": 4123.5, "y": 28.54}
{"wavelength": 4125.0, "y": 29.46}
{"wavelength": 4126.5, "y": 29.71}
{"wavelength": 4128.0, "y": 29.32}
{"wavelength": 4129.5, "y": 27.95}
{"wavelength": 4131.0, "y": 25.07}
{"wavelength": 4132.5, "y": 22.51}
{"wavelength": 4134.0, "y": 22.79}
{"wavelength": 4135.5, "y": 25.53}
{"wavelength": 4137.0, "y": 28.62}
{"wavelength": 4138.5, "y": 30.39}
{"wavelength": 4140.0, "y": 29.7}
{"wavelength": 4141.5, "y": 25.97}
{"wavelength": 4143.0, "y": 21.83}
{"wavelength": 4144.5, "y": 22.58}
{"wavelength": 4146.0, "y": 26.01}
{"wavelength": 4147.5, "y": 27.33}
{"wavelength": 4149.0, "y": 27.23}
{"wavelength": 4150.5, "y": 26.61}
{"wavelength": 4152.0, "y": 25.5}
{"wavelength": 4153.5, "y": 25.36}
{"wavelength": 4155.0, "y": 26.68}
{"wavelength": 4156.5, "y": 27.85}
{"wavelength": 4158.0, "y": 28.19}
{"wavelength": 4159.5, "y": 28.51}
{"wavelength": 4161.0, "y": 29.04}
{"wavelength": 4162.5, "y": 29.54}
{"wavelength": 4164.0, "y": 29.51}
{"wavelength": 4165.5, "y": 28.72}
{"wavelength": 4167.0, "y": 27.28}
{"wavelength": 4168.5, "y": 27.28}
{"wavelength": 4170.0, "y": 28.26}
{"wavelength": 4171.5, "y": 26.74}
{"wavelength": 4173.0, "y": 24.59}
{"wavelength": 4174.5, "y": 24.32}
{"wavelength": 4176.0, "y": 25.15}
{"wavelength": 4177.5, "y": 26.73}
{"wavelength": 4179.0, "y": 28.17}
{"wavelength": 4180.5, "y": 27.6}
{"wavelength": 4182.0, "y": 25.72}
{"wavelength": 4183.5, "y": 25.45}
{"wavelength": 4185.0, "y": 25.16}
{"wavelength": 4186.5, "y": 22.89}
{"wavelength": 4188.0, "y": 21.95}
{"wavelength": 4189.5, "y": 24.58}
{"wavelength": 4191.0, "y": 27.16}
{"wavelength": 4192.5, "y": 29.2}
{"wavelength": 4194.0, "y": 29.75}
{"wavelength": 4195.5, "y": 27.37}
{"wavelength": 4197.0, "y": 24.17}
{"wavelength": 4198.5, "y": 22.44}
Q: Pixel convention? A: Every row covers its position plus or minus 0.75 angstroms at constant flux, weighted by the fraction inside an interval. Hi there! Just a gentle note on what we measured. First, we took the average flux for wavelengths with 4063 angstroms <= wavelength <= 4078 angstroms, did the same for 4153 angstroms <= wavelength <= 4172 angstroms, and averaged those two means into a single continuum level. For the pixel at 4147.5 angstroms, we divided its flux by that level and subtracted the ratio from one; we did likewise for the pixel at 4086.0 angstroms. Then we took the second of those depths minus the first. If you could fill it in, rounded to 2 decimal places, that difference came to -0.11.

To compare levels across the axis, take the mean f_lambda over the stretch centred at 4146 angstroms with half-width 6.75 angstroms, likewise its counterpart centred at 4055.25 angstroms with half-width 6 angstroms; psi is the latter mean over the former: 1.03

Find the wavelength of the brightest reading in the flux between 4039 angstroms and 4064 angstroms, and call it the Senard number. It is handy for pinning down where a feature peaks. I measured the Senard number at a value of 4039.5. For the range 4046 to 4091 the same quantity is 4089.0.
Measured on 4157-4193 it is 4162.5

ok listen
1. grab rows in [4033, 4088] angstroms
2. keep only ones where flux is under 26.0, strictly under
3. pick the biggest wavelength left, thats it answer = 4072.5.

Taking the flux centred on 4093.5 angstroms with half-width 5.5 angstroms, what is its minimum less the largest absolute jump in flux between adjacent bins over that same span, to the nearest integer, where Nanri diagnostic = 25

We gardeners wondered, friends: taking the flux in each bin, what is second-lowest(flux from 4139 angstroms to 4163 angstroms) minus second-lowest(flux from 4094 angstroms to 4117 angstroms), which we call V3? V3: -1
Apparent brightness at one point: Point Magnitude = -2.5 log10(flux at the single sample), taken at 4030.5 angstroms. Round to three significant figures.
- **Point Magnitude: -3.30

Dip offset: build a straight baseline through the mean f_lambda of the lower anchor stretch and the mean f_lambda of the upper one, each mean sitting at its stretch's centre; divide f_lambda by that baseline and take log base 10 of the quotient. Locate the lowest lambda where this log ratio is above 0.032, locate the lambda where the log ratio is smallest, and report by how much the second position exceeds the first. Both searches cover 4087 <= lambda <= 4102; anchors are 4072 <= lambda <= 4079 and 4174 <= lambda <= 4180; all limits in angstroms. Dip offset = 13.5 angstroms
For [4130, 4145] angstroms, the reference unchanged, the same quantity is 6.0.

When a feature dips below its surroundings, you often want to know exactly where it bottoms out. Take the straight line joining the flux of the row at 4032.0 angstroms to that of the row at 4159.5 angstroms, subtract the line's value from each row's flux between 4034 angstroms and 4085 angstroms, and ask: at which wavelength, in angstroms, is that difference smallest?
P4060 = 4045.5 angstroms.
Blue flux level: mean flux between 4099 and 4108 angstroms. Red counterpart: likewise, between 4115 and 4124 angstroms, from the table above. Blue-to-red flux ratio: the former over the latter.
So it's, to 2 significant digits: 0.89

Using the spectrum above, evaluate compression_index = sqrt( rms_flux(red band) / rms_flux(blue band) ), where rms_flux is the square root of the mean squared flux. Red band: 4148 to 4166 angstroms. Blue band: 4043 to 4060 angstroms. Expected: 1.05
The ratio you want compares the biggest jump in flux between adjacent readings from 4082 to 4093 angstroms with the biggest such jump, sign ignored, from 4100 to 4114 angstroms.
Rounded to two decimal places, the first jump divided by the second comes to 0.99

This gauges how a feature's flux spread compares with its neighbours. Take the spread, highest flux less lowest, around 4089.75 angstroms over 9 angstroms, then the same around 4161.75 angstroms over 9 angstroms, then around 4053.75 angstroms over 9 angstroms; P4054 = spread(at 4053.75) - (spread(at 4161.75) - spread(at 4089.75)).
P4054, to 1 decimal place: 6.6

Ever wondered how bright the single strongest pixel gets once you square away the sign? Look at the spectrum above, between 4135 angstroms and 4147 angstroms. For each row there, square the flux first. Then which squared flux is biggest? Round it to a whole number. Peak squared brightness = 924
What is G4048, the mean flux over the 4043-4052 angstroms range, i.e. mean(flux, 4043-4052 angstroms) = 23.8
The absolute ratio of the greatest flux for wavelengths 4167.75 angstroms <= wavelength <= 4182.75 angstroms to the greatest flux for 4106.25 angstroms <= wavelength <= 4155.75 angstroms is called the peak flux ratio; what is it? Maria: 0.88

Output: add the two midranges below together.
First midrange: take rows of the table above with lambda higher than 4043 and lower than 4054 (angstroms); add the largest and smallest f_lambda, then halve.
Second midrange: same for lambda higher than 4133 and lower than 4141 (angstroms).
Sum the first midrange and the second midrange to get 50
